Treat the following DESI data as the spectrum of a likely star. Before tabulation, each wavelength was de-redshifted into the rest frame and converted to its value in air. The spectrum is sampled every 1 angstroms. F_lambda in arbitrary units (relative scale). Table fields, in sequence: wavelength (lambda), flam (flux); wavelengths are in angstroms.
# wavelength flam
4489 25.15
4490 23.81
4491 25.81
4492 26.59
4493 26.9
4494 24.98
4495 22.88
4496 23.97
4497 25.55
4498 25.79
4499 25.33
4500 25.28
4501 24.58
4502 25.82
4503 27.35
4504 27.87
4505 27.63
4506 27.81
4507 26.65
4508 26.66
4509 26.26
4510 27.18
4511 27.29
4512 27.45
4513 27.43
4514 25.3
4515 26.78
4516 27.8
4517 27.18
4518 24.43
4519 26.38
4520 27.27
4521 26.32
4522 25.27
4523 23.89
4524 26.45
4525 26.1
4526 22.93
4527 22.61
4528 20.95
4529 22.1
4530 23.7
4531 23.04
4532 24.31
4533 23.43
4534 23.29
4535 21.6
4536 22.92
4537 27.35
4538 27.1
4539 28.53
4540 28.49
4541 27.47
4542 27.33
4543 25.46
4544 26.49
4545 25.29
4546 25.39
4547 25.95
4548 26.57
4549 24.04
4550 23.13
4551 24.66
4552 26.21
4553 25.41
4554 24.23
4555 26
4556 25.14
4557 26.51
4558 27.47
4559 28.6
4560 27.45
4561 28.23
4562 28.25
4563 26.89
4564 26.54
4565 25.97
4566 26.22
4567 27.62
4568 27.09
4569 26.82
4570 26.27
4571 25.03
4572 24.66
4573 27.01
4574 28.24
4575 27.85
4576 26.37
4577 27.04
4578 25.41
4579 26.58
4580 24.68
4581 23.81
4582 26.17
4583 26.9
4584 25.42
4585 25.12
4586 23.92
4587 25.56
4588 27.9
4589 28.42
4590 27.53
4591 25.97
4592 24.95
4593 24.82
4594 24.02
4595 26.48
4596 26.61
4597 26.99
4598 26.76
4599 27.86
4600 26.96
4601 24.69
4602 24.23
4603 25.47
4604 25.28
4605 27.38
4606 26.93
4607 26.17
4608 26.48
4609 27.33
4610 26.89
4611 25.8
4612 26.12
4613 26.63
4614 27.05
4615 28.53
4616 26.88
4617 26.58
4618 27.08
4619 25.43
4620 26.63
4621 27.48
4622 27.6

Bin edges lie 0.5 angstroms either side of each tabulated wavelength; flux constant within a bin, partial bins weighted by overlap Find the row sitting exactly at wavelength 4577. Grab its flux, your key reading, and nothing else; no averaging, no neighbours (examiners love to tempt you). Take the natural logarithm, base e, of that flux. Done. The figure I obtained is 3.30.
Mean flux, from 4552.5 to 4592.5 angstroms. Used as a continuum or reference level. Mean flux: 26.4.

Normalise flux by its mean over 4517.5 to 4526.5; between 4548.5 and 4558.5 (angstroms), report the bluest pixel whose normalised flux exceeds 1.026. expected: 4552 angstroms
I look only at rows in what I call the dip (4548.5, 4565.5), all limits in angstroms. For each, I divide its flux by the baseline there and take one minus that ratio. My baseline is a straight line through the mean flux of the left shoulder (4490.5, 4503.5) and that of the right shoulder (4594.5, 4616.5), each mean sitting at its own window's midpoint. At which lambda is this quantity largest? 4550 angstroms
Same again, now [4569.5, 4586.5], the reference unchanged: 4581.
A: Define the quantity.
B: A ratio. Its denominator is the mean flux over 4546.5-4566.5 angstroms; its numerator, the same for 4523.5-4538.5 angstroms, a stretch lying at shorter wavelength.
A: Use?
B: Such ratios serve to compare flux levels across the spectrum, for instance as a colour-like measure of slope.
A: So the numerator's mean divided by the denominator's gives 0.91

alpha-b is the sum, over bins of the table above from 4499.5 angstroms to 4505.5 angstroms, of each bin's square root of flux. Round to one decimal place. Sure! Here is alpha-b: 30.8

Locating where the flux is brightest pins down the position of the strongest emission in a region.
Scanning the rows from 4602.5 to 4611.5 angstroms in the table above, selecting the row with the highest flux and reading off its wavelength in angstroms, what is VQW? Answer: 4605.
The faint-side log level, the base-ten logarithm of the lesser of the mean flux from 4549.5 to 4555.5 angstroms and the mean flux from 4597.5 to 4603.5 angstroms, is 1.40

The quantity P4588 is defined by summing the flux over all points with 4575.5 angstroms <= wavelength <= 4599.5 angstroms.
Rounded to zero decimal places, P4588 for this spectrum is 625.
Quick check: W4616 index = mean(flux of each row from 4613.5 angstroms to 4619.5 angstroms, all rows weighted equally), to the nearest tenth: 26.9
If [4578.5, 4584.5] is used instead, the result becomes 25.6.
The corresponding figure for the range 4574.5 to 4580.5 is 26.3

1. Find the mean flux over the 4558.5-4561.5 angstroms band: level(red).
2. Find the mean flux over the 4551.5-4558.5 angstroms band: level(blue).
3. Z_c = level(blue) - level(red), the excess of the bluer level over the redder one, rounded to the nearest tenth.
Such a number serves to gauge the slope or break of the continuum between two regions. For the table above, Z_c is -2.2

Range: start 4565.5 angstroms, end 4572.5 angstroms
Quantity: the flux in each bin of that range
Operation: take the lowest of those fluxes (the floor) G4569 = 24.66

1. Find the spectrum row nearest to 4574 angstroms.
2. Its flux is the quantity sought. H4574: 28.24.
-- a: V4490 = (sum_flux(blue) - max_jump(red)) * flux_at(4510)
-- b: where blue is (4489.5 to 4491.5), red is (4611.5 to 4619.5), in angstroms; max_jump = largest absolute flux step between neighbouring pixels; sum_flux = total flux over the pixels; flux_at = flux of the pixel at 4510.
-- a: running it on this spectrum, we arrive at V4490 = 1304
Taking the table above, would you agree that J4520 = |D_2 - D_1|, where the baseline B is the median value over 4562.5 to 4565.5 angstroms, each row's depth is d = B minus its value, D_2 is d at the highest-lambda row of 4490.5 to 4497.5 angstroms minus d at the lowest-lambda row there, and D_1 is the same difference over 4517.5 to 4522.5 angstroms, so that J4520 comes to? 1.1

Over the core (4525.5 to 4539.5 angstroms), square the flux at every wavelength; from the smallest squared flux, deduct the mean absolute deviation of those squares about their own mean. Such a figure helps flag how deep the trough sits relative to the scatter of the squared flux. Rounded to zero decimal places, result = 354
